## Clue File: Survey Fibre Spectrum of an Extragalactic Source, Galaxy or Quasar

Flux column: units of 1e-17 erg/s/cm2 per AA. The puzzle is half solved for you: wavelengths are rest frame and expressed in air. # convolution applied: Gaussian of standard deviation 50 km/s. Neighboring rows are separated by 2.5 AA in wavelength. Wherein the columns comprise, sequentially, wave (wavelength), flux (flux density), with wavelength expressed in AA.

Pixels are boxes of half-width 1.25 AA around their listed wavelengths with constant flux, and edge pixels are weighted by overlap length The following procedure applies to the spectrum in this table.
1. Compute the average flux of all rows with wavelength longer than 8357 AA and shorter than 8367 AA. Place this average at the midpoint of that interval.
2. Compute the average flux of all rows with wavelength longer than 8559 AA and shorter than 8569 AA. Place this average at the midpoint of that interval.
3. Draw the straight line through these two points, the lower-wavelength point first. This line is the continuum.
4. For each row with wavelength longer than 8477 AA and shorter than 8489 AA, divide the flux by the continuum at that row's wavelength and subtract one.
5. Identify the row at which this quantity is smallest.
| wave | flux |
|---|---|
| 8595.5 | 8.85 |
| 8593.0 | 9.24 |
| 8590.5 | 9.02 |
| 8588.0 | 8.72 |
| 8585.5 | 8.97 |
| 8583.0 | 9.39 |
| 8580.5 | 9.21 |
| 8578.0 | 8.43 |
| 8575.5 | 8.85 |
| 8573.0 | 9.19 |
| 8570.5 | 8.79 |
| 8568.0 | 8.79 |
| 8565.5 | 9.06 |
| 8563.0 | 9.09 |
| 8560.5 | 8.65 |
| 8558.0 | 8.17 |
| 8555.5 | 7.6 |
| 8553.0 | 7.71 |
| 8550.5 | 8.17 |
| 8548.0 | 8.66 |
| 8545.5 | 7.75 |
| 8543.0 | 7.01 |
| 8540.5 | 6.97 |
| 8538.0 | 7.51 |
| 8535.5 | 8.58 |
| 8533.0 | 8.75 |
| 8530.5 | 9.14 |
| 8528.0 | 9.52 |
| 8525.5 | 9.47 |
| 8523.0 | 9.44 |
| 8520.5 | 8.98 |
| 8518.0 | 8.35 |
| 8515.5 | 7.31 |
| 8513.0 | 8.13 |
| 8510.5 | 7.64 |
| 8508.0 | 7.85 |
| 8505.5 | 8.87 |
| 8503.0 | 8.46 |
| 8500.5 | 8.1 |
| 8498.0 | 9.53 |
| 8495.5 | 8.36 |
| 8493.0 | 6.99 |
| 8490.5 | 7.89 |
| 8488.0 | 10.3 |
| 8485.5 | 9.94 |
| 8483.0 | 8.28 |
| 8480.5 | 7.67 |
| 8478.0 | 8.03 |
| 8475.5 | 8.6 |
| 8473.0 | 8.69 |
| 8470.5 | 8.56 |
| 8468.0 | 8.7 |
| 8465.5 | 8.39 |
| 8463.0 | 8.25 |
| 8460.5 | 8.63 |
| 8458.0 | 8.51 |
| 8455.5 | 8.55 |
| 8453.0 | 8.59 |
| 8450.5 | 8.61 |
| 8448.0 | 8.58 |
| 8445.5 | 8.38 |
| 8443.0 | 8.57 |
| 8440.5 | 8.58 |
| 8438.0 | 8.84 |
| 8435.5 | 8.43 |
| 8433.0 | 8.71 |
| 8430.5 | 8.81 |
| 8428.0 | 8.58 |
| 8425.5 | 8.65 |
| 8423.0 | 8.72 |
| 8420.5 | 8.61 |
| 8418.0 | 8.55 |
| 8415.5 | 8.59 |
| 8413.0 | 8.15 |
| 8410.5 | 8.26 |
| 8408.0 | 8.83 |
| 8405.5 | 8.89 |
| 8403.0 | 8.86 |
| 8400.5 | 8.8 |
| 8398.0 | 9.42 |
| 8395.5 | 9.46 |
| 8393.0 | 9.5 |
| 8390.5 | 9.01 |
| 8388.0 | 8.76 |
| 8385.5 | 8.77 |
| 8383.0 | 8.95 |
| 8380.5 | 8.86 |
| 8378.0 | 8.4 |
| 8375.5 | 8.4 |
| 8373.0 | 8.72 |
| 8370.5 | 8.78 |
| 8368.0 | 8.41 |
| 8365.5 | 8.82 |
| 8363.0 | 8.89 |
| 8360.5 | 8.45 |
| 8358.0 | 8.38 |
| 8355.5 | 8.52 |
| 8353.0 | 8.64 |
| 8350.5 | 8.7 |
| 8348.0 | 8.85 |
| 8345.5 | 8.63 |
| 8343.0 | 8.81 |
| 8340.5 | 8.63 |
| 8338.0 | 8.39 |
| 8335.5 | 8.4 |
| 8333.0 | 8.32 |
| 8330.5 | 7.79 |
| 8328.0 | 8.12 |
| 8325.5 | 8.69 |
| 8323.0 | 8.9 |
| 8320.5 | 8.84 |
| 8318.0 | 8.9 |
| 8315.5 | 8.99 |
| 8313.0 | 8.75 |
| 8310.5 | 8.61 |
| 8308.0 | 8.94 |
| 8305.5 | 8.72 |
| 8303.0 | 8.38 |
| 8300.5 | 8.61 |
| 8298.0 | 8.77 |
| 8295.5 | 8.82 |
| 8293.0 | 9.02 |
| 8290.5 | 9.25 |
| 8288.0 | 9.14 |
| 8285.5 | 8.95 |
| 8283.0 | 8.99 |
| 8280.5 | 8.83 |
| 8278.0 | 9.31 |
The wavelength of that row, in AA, 8480.5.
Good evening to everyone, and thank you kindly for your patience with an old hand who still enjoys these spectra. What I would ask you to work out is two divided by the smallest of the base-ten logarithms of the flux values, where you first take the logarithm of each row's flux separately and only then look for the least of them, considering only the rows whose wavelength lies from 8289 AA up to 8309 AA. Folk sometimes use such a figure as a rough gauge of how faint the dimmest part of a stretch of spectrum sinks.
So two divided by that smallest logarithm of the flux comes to 2.17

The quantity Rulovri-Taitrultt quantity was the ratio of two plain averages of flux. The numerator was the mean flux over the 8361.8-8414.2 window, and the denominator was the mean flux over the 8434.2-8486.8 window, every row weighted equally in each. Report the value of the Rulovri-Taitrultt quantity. 1.03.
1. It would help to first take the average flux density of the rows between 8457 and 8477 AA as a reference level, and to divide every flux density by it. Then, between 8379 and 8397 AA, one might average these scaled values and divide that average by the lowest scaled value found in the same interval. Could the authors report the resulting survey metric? 1.03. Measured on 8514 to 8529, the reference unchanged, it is 1.21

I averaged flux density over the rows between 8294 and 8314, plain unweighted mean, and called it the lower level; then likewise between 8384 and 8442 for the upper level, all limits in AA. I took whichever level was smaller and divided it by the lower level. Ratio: 1.00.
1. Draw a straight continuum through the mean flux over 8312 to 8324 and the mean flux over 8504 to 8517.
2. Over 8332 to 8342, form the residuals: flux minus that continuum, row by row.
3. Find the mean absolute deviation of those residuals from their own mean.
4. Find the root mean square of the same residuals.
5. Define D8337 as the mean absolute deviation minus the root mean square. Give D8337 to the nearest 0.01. -0.27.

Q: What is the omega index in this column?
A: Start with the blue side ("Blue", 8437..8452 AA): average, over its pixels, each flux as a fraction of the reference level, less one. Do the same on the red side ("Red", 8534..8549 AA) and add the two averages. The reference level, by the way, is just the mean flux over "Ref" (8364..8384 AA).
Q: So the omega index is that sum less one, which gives -1.11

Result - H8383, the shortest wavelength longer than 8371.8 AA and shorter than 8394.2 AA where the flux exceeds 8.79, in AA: 8380.5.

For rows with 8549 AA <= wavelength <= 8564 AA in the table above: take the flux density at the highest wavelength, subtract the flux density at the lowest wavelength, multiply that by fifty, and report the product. 46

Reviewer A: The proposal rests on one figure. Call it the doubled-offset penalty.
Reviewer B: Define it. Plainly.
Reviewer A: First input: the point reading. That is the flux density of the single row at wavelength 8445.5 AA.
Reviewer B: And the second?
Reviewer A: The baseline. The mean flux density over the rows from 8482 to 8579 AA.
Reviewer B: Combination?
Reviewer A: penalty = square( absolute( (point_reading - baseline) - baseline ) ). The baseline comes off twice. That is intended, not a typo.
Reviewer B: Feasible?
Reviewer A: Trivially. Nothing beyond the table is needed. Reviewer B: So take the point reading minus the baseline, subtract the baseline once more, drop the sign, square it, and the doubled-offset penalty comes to 73.2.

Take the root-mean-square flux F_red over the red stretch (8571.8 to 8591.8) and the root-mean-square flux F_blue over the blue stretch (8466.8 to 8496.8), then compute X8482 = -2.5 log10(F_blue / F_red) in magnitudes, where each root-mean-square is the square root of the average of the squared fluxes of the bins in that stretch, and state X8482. 0.05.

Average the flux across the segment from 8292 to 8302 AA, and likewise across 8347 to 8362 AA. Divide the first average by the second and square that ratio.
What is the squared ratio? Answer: 1.05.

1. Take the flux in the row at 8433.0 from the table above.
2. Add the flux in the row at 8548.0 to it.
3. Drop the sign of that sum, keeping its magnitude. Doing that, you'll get 17.4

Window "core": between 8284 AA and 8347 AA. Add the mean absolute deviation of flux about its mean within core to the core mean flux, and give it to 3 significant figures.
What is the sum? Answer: 8.94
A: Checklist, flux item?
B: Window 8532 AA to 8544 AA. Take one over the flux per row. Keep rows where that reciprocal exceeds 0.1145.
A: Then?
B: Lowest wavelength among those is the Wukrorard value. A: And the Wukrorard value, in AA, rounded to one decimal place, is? 8535.5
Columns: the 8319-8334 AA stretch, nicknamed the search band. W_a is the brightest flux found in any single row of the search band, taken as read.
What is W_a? 8.9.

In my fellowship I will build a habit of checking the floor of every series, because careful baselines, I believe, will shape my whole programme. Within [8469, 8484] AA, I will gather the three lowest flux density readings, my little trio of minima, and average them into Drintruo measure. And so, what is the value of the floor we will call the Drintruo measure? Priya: 7.99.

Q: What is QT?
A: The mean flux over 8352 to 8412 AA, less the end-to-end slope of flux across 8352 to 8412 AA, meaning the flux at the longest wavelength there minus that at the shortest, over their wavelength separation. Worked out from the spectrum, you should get 8.79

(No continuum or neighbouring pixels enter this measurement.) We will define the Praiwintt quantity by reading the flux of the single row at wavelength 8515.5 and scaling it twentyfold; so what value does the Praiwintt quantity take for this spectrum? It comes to 146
